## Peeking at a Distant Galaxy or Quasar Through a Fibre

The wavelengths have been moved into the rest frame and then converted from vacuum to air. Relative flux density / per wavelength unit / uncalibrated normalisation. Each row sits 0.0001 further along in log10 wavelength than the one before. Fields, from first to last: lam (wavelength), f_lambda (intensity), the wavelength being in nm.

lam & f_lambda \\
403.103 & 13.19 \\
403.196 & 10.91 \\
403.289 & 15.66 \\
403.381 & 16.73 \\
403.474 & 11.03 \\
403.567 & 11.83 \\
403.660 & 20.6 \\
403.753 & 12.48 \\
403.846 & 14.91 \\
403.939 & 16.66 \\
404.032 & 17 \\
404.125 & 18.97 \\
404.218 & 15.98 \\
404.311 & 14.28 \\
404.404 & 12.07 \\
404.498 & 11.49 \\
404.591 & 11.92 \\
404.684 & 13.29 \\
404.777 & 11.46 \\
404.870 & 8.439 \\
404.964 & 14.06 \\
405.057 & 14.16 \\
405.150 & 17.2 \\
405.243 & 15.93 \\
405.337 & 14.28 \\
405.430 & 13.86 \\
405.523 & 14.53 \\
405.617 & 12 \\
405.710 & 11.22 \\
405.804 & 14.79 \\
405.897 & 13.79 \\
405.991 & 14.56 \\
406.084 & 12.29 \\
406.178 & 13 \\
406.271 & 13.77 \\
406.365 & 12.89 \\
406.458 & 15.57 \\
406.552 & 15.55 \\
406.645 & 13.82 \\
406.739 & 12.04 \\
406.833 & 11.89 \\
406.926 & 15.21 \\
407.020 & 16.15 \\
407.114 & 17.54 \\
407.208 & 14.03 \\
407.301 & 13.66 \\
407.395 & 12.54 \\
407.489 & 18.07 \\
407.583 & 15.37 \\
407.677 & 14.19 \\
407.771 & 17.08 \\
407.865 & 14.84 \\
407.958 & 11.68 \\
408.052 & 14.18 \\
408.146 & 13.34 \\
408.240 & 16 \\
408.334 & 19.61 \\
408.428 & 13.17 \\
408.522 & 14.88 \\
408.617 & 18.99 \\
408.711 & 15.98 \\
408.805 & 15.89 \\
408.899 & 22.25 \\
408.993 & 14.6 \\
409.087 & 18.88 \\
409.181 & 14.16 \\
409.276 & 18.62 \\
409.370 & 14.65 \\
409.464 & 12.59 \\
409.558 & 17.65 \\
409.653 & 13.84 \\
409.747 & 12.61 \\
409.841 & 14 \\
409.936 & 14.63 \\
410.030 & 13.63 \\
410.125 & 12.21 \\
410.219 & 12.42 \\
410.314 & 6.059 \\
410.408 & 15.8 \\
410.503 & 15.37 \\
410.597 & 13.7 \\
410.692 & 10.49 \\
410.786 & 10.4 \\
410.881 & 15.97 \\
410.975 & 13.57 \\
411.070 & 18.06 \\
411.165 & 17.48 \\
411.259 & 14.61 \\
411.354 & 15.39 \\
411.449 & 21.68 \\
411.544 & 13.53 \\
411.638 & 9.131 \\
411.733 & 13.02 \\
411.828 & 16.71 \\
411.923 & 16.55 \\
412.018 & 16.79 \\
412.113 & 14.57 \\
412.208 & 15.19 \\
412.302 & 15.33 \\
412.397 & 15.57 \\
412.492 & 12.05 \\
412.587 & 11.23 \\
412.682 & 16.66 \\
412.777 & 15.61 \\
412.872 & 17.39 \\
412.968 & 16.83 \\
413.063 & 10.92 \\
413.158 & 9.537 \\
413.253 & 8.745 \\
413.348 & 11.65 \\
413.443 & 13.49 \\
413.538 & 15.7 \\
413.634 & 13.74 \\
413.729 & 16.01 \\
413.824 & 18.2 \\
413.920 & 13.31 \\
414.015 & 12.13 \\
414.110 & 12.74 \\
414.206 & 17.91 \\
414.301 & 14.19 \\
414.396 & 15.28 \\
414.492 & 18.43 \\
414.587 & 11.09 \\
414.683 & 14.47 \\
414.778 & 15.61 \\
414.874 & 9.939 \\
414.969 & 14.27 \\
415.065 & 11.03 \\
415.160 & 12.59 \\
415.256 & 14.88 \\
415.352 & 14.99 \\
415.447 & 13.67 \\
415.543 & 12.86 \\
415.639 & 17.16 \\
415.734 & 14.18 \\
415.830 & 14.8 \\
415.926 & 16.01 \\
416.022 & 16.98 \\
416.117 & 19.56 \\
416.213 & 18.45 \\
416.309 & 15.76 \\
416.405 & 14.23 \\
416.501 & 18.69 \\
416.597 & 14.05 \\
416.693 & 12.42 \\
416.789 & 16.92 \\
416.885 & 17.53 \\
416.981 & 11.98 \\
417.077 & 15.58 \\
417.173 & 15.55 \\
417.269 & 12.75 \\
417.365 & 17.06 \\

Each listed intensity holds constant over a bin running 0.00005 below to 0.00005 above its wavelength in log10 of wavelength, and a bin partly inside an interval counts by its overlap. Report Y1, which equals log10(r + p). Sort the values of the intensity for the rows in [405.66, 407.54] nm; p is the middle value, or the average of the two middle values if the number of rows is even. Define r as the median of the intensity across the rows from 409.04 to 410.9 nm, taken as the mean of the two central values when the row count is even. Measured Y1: 1.44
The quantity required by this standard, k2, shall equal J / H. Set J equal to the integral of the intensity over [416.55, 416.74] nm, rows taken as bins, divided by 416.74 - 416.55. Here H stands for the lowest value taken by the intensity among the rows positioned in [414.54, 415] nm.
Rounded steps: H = 9.939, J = 13.2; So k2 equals 1.33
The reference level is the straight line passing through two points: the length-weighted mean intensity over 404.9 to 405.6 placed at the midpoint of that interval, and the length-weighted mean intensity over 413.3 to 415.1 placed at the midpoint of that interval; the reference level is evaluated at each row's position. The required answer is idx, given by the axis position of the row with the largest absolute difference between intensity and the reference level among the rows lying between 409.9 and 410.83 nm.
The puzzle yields 410.314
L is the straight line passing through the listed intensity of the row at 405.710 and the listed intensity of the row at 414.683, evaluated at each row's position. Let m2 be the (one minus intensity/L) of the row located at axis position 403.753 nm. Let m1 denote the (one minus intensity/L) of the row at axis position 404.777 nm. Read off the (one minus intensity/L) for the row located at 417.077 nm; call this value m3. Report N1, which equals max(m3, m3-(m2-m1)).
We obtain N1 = 0.12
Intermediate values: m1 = -0.053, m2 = -0.19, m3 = 0.0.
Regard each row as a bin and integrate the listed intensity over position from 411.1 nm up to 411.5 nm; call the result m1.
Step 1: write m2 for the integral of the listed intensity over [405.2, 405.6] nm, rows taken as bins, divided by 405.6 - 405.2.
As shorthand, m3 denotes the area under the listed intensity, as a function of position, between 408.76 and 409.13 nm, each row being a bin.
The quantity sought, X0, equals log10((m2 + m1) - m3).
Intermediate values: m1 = 6.9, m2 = 14.4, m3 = 6.63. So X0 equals 1.17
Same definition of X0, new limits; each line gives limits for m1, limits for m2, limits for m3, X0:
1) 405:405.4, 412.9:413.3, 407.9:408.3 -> 1.09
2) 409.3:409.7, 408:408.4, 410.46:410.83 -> 1.23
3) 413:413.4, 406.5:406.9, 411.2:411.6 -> 1.05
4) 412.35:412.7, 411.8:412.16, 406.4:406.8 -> 1.18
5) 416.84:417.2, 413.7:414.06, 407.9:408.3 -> 1.17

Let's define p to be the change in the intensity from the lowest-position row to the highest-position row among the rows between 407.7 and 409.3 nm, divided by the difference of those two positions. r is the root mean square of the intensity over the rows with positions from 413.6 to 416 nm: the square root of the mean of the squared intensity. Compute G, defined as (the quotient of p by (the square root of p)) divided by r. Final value 0.070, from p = 1.0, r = 14.5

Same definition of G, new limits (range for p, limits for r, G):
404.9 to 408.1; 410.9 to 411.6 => 0.012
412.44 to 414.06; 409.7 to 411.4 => 0.016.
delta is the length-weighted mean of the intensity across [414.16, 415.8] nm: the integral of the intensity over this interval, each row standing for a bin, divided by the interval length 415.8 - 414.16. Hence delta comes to 14.3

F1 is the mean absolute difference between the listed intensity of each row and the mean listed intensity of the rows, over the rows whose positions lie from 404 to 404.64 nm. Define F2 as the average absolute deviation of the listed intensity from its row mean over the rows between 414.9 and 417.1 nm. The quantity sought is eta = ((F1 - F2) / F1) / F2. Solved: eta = 0.13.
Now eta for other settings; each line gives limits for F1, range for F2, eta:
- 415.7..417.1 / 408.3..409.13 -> -0.15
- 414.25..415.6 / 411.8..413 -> 0.14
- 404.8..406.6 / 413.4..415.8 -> -0.15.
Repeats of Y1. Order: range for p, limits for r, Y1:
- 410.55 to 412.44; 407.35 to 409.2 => 1.48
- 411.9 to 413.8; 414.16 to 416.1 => 1.48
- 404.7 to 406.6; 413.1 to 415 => 1.45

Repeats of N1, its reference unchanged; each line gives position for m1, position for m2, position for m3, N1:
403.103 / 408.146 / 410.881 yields -0.22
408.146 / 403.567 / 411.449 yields -0.60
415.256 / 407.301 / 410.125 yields 0.19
